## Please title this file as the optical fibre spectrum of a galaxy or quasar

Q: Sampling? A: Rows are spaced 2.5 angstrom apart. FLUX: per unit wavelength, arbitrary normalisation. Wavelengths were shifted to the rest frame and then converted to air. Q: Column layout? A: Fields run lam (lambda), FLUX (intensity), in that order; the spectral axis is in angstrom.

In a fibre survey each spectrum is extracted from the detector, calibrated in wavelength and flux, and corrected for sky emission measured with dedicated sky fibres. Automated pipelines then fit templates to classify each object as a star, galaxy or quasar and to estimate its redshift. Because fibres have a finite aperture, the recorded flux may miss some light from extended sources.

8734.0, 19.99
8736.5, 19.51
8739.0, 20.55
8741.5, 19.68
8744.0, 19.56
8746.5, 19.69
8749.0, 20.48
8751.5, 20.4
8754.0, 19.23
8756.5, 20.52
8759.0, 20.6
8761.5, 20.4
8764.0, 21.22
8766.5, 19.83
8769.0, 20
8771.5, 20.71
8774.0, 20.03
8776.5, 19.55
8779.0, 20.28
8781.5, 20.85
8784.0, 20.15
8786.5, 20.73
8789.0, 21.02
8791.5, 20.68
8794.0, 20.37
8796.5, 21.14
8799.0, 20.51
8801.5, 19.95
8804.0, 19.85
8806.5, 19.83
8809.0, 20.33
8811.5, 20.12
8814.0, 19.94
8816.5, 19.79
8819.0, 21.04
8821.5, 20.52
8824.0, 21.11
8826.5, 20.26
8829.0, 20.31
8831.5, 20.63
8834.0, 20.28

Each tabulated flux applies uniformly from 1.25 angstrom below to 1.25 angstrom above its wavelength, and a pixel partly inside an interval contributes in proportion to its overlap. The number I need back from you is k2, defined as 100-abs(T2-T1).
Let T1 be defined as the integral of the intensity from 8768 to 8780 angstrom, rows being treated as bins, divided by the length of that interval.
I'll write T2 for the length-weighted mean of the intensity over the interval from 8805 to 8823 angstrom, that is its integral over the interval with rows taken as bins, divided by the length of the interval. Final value 99.9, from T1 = 20.1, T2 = 20.2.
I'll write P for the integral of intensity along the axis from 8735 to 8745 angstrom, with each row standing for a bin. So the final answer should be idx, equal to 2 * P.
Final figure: 397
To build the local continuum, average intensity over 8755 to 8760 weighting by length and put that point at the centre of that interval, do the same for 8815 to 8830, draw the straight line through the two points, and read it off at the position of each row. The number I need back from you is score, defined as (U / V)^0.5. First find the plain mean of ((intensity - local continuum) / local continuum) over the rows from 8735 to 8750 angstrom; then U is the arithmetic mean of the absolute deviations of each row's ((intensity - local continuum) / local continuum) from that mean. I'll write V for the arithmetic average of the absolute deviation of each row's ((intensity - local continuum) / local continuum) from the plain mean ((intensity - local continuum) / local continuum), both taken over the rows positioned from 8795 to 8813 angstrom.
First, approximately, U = 0.0196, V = 0.017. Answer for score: 1.07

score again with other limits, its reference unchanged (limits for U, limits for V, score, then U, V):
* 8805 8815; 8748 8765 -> 0.71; 0.0083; 0.017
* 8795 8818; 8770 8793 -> 0.92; 0.0162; 0.019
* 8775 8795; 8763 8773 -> 0.83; 0.0179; 0.026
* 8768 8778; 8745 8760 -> 0.83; 0.0156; 0.023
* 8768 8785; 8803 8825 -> 0.89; 0.0163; 0.020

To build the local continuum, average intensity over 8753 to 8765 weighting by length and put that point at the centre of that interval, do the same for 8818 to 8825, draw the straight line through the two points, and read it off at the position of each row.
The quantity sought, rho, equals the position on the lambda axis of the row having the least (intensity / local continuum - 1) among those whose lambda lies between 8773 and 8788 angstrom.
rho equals 8776.5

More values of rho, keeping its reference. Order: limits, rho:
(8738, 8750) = 8744.0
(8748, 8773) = 8754.0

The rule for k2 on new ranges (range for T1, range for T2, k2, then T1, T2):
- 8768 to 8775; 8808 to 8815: 99.9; 20.3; 20.1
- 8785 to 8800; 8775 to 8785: 99.5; 20.7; 20.2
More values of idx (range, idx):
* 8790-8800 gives 414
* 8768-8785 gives 688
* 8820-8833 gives 535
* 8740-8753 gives 519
